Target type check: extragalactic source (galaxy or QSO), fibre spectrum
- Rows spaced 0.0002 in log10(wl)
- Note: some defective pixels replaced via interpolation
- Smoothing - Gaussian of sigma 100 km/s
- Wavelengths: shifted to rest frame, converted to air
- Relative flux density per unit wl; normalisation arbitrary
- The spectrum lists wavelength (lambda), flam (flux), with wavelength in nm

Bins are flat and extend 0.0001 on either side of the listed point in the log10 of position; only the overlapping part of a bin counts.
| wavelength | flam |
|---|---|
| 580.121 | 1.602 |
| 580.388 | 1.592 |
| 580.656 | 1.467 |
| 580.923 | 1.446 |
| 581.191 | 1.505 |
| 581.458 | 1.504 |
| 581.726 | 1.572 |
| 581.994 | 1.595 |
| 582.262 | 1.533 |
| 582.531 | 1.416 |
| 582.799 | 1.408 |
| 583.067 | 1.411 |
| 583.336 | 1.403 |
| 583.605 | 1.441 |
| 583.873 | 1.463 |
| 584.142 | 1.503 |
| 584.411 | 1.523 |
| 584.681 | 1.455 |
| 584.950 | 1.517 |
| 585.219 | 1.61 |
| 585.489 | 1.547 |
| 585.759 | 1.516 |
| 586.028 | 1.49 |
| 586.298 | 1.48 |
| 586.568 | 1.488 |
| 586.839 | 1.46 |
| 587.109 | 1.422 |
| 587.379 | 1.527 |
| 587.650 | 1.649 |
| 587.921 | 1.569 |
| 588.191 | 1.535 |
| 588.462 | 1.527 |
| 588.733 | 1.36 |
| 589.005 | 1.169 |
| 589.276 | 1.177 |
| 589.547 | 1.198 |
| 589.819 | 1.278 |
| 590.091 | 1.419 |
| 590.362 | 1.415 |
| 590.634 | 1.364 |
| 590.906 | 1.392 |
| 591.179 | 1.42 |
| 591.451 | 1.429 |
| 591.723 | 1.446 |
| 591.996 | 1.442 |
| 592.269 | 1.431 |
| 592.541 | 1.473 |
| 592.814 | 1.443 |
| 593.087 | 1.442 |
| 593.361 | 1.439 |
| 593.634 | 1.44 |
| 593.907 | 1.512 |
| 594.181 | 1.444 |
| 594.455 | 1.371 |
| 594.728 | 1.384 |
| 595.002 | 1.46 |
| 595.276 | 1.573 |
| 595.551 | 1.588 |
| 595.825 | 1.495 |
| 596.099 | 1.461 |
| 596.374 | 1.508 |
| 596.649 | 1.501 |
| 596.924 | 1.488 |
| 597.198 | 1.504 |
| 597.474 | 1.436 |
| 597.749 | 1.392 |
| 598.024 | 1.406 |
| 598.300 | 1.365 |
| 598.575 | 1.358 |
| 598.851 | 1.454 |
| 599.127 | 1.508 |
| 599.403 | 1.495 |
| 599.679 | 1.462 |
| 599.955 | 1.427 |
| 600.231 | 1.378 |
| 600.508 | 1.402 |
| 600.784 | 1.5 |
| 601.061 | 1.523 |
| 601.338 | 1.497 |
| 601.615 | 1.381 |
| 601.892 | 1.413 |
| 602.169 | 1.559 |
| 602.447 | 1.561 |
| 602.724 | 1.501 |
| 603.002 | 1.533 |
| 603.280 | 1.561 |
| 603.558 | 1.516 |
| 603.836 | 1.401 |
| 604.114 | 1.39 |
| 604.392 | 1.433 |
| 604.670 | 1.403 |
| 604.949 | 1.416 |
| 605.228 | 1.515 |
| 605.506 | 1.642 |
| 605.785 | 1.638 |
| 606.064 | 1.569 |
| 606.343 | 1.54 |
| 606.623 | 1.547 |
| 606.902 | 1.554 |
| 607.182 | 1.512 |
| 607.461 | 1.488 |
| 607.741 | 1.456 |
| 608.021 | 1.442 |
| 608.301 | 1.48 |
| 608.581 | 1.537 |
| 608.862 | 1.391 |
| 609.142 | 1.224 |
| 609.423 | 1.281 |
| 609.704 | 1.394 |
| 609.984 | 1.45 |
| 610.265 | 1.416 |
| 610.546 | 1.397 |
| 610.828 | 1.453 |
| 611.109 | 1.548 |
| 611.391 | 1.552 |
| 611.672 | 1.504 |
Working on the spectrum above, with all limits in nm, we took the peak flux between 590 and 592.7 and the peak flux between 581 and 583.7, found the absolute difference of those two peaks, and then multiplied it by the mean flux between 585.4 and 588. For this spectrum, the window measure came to 0.18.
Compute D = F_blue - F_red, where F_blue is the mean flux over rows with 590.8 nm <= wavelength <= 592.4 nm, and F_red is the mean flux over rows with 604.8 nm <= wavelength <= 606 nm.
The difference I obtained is -0.13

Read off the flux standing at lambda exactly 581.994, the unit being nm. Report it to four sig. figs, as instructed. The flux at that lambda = 1.595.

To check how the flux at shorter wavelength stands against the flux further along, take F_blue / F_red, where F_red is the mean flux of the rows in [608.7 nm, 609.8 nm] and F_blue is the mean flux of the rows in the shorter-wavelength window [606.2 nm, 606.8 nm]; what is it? 1.17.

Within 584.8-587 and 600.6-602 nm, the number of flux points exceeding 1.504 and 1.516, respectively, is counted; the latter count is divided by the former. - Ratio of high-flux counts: 0.25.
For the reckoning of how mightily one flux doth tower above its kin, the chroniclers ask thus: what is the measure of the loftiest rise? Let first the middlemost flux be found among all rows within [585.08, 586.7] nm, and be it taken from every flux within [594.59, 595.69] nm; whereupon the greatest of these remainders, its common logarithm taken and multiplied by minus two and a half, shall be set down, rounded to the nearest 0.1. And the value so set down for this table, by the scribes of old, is 2.7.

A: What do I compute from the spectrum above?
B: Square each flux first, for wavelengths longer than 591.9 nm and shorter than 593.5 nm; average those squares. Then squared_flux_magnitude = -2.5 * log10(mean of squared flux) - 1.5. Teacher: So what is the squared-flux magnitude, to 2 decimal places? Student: -2.30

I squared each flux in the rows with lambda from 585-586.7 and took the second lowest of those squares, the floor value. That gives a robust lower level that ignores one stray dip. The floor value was 2.21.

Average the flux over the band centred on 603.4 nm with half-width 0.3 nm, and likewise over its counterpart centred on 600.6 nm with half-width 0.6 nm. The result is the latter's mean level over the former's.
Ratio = 0.94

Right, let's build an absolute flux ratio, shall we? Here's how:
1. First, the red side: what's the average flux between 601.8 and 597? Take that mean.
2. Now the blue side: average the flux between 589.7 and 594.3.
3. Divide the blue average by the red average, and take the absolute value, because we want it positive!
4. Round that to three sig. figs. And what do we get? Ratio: 0.989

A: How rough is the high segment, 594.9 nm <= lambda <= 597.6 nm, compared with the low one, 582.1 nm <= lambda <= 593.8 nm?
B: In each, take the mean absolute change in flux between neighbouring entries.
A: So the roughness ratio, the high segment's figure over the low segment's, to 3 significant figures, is 1.01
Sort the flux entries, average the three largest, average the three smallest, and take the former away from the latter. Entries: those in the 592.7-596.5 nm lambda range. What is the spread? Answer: -0.160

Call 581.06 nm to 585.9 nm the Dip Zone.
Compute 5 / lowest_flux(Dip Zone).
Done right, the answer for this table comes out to 3.56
